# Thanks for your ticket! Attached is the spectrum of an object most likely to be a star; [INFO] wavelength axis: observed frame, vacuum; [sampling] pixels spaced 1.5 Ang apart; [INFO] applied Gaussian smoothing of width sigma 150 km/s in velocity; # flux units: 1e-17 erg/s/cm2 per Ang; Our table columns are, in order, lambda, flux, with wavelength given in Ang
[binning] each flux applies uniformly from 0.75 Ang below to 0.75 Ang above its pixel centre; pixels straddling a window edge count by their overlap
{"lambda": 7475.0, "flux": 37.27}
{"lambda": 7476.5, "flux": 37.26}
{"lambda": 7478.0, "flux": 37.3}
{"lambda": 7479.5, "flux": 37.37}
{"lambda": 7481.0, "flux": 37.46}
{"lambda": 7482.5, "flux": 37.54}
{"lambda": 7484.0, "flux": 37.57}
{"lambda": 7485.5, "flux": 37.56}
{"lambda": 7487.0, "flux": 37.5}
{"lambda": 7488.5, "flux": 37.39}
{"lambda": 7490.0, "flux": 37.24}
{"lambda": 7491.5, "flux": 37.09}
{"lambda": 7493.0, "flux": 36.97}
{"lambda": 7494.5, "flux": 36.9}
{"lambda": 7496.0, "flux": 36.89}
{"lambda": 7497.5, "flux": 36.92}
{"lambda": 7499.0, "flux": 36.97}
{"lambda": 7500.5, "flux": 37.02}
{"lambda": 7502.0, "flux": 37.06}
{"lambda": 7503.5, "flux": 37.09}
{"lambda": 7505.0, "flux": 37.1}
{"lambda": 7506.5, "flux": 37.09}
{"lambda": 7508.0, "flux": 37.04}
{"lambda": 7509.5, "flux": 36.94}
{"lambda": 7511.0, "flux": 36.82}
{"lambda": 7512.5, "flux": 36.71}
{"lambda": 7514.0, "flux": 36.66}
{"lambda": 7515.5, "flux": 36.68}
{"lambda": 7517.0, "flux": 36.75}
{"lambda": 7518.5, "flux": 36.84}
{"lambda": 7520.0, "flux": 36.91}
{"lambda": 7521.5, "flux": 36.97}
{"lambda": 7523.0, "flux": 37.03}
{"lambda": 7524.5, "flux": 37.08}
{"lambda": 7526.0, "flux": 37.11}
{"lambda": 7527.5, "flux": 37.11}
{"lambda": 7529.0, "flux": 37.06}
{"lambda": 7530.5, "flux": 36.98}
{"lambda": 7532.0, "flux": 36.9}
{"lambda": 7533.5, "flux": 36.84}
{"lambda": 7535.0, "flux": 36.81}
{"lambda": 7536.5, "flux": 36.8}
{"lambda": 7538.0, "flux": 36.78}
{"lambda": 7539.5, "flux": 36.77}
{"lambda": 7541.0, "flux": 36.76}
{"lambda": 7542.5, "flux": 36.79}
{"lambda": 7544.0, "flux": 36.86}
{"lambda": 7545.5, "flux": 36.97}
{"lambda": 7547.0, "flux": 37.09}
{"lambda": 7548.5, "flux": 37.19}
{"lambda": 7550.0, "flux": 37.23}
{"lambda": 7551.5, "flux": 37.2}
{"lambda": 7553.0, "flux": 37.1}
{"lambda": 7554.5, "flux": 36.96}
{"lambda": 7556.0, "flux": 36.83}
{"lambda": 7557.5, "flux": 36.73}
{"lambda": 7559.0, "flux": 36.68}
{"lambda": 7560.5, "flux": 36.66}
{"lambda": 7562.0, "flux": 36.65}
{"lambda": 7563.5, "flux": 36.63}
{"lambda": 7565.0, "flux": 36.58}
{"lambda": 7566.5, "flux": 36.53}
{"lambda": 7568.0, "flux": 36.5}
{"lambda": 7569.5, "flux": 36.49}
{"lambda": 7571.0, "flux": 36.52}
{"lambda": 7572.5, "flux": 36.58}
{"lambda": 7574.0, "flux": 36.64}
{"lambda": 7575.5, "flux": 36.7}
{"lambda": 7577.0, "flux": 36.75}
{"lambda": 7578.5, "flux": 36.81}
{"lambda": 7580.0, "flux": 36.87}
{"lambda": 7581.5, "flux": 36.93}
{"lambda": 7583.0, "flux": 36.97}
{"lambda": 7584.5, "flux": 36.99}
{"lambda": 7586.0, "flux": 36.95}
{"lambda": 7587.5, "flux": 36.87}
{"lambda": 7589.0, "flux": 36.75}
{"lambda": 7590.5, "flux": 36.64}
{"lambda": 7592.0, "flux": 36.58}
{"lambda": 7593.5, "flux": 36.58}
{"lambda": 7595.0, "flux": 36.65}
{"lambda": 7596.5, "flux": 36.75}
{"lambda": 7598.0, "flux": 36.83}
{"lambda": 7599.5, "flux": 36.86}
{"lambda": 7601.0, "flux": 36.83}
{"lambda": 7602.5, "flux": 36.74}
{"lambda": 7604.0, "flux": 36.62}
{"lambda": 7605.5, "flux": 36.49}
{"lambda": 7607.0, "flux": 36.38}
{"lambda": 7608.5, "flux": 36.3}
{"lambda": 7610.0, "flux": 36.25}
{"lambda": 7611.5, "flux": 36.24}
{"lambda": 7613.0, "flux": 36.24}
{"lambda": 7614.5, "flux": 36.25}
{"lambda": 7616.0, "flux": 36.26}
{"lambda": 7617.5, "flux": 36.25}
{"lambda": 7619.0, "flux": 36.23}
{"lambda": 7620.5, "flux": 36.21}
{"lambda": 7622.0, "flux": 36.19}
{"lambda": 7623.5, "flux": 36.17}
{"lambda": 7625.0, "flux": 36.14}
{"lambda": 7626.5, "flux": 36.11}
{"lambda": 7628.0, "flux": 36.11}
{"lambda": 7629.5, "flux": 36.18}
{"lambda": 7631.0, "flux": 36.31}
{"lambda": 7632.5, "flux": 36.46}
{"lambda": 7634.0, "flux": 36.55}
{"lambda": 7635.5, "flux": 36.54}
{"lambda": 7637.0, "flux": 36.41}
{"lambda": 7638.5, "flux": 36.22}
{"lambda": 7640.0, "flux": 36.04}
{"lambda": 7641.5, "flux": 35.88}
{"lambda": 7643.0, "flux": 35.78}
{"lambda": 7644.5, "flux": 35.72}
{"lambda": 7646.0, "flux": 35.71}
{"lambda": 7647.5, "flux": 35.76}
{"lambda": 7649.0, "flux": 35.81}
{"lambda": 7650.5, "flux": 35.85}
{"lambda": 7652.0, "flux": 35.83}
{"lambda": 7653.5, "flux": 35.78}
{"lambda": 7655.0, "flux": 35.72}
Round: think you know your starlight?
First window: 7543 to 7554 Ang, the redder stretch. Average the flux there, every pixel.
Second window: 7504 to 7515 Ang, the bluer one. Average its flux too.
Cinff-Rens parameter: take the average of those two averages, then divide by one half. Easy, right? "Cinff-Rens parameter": 74.0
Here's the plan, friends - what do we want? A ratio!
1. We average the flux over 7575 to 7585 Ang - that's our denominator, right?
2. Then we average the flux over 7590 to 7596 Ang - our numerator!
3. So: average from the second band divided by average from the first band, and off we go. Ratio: 0.993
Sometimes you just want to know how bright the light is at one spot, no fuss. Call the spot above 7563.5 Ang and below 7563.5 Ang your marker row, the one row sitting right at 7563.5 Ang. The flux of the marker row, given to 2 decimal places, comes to 36.63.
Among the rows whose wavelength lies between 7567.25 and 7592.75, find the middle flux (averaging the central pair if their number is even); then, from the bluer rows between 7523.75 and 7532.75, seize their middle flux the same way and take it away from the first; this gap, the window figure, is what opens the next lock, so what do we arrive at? -0.3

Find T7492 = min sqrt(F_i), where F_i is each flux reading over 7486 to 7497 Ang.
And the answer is 6.074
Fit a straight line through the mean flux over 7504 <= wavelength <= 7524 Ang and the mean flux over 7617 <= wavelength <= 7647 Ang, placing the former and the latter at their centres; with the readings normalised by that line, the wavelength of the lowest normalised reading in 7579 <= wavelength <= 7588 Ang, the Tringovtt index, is 7580.0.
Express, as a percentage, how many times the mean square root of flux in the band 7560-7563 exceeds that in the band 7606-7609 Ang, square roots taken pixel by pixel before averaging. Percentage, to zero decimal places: 100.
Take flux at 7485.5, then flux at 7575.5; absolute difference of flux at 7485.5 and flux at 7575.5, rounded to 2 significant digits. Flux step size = 0.86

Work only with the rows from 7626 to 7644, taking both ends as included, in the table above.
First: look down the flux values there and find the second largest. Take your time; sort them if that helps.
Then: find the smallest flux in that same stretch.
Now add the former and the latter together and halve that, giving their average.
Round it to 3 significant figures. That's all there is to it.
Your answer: 36.2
